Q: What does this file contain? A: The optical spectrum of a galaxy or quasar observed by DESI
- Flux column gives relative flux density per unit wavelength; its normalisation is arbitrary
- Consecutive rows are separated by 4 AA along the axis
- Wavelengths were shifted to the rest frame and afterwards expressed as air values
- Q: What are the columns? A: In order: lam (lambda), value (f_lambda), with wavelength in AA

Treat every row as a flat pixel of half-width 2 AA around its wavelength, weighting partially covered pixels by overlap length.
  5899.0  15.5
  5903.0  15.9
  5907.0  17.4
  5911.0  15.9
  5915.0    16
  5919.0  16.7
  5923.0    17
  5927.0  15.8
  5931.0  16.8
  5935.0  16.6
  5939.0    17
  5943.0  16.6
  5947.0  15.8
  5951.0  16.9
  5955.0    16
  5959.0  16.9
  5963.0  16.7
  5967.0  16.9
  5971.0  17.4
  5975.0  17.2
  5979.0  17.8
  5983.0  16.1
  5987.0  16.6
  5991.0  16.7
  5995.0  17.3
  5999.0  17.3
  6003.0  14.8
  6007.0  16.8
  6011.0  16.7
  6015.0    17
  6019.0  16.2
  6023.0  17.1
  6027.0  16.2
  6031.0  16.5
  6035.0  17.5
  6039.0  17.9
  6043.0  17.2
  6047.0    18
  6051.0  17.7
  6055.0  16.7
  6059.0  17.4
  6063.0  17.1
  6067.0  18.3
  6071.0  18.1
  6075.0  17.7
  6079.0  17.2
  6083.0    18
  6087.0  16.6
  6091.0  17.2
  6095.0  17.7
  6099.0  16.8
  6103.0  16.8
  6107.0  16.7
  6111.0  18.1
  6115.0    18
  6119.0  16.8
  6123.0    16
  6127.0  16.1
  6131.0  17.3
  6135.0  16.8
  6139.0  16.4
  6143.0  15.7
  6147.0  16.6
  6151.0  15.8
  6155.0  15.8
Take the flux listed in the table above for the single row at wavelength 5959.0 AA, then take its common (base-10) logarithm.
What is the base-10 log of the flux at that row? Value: 1.23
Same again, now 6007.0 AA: 1.23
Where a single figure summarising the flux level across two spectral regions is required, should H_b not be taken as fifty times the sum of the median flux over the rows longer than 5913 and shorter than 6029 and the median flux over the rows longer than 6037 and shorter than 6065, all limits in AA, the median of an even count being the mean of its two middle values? 1705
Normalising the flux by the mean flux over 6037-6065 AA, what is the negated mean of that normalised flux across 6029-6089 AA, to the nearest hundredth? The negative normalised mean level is -1.00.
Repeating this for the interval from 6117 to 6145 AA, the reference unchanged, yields -0.94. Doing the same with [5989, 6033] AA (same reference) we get -0.95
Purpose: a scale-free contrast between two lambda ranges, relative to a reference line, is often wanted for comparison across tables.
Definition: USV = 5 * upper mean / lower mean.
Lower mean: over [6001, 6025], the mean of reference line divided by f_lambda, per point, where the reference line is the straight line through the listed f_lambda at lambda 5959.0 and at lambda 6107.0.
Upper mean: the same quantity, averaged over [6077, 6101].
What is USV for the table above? 4.73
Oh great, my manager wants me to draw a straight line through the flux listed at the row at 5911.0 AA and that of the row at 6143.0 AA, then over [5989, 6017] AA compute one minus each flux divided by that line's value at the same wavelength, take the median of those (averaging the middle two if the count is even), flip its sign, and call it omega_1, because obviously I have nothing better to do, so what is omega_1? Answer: 0.062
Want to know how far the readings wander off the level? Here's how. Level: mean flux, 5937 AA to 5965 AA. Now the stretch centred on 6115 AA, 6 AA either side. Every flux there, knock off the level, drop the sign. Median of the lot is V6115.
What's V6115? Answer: 1.4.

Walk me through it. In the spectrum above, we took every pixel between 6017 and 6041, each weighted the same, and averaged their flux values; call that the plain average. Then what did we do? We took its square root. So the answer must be 4.11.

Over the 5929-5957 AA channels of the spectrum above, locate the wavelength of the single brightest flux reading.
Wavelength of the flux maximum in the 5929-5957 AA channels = 5939.0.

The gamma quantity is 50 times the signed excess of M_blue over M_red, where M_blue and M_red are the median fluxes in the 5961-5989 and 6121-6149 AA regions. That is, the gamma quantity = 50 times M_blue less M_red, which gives 25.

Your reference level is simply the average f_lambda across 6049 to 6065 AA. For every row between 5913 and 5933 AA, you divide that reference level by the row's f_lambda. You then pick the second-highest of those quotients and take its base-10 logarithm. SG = 0.032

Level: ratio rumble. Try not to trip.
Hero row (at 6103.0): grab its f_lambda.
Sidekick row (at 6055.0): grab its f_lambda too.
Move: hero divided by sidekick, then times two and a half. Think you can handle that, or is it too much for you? 2.51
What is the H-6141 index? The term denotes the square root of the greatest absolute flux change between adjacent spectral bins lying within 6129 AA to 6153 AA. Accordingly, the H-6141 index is 0.95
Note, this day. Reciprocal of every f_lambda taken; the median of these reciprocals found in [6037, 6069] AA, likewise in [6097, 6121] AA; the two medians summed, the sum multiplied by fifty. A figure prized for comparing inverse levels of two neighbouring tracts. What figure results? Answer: 5.83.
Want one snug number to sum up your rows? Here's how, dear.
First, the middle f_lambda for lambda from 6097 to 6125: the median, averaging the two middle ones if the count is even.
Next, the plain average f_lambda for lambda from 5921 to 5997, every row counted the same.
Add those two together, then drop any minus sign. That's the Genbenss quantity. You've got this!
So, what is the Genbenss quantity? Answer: 33.5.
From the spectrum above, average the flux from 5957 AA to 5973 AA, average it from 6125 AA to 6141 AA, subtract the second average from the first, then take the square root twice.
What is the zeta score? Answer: 0.76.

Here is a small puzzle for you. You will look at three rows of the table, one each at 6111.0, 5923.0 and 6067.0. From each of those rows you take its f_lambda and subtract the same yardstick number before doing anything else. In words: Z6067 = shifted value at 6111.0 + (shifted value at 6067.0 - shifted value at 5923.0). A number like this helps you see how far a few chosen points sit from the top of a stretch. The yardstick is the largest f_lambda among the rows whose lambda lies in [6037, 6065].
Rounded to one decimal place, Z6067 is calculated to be 1.4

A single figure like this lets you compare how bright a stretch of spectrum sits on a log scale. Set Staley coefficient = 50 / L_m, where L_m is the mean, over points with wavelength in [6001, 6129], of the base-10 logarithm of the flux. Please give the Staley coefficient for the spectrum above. 40.57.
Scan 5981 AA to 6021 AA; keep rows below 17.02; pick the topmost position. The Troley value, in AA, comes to 6019.0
